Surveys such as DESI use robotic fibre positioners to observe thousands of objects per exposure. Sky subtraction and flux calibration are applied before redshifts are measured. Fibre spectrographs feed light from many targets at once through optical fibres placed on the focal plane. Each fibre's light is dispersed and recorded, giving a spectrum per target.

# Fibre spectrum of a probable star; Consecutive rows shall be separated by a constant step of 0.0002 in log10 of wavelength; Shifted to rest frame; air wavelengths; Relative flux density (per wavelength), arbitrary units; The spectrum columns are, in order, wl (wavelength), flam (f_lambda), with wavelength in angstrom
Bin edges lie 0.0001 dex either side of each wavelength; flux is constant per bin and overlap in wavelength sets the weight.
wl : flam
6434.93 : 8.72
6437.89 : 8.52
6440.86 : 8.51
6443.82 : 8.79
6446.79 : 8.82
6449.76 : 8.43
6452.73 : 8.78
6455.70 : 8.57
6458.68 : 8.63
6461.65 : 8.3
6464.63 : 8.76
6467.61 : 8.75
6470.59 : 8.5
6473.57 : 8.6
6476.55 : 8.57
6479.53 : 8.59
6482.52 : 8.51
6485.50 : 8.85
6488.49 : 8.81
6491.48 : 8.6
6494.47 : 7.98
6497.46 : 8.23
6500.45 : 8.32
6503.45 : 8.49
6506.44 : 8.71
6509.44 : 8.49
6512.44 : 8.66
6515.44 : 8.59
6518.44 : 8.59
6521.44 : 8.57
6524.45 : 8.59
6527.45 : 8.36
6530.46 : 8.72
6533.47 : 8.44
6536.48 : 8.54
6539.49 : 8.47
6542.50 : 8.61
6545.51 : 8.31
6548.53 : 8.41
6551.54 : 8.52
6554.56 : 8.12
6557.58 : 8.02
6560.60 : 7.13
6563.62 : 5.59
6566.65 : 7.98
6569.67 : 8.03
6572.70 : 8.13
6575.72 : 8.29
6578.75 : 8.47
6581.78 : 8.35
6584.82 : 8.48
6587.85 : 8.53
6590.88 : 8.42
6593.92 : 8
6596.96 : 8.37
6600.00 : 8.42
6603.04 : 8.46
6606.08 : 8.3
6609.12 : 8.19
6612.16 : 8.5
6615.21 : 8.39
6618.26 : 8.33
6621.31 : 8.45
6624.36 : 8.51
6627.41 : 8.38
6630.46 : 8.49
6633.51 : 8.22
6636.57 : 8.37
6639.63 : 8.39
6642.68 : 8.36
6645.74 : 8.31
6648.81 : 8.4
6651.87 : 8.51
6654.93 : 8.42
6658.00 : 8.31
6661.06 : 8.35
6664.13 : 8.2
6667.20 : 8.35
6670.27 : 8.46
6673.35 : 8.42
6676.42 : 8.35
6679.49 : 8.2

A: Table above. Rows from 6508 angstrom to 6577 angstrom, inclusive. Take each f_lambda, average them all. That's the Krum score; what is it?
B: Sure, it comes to 8.22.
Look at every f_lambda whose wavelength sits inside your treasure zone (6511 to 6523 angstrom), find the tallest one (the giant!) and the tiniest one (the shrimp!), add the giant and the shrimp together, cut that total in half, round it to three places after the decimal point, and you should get 8.615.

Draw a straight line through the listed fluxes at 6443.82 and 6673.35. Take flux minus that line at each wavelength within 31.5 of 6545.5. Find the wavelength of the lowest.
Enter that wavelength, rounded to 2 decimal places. 6563.62 angstrom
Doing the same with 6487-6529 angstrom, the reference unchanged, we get 6494.47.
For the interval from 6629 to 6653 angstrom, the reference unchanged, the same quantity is 6633.51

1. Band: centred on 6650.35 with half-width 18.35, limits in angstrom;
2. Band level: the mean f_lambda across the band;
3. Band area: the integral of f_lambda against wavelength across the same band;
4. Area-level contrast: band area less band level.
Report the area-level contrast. 298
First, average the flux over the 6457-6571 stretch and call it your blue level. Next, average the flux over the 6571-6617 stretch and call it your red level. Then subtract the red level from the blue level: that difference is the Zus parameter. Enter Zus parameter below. 0.01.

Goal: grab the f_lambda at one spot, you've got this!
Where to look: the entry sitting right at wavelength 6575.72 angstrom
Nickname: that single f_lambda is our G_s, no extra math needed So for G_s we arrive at 8.29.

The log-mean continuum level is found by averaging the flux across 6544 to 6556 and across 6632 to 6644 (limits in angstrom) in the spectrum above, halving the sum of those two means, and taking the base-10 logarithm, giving 0.921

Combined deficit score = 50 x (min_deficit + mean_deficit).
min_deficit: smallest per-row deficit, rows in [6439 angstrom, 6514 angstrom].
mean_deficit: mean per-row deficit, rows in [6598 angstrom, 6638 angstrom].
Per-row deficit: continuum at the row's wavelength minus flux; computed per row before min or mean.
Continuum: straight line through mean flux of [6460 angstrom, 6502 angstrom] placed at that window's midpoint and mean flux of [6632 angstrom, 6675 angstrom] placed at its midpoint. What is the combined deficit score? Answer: -15.9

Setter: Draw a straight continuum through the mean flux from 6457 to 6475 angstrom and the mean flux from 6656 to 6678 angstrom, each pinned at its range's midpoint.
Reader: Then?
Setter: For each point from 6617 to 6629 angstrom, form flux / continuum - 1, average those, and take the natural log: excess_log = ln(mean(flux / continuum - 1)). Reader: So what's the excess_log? -6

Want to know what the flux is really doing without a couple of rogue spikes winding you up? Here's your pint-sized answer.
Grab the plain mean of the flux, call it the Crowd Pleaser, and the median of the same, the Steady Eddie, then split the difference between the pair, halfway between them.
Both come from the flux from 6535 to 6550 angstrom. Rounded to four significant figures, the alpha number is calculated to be 8.469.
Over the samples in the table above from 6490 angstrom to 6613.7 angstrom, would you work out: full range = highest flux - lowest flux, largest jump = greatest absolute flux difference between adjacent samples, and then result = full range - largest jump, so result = 0.74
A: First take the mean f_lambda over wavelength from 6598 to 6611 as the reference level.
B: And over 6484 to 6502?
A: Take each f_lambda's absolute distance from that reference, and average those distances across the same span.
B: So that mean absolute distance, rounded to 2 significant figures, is 0.29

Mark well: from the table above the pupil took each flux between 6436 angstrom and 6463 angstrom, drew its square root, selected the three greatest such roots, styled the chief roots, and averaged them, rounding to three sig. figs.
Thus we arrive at 2.97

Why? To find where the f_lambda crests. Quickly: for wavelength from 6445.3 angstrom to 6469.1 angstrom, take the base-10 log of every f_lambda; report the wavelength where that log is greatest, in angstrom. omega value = 6446.79 angstrom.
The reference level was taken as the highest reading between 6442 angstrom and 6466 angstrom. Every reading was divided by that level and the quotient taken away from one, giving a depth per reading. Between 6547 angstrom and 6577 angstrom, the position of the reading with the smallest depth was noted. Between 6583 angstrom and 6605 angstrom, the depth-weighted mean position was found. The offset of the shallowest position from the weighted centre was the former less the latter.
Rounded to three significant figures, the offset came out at -42.7 angstrom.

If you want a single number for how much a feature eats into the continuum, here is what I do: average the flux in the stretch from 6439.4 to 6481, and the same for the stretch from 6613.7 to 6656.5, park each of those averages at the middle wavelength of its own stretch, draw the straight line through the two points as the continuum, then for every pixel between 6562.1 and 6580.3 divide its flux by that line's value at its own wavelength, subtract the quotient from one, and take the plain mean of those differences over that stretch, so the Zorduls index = 0.09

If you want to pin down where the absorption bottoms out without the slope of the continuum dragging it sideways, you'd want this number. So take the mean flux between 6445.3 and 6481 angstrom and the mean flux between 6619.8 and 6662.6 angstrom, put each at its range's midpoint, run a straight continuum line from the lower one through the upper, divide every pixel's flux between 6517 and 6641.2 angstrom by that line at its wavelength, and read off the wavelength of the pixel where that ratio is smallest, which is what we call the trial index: 6563.62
